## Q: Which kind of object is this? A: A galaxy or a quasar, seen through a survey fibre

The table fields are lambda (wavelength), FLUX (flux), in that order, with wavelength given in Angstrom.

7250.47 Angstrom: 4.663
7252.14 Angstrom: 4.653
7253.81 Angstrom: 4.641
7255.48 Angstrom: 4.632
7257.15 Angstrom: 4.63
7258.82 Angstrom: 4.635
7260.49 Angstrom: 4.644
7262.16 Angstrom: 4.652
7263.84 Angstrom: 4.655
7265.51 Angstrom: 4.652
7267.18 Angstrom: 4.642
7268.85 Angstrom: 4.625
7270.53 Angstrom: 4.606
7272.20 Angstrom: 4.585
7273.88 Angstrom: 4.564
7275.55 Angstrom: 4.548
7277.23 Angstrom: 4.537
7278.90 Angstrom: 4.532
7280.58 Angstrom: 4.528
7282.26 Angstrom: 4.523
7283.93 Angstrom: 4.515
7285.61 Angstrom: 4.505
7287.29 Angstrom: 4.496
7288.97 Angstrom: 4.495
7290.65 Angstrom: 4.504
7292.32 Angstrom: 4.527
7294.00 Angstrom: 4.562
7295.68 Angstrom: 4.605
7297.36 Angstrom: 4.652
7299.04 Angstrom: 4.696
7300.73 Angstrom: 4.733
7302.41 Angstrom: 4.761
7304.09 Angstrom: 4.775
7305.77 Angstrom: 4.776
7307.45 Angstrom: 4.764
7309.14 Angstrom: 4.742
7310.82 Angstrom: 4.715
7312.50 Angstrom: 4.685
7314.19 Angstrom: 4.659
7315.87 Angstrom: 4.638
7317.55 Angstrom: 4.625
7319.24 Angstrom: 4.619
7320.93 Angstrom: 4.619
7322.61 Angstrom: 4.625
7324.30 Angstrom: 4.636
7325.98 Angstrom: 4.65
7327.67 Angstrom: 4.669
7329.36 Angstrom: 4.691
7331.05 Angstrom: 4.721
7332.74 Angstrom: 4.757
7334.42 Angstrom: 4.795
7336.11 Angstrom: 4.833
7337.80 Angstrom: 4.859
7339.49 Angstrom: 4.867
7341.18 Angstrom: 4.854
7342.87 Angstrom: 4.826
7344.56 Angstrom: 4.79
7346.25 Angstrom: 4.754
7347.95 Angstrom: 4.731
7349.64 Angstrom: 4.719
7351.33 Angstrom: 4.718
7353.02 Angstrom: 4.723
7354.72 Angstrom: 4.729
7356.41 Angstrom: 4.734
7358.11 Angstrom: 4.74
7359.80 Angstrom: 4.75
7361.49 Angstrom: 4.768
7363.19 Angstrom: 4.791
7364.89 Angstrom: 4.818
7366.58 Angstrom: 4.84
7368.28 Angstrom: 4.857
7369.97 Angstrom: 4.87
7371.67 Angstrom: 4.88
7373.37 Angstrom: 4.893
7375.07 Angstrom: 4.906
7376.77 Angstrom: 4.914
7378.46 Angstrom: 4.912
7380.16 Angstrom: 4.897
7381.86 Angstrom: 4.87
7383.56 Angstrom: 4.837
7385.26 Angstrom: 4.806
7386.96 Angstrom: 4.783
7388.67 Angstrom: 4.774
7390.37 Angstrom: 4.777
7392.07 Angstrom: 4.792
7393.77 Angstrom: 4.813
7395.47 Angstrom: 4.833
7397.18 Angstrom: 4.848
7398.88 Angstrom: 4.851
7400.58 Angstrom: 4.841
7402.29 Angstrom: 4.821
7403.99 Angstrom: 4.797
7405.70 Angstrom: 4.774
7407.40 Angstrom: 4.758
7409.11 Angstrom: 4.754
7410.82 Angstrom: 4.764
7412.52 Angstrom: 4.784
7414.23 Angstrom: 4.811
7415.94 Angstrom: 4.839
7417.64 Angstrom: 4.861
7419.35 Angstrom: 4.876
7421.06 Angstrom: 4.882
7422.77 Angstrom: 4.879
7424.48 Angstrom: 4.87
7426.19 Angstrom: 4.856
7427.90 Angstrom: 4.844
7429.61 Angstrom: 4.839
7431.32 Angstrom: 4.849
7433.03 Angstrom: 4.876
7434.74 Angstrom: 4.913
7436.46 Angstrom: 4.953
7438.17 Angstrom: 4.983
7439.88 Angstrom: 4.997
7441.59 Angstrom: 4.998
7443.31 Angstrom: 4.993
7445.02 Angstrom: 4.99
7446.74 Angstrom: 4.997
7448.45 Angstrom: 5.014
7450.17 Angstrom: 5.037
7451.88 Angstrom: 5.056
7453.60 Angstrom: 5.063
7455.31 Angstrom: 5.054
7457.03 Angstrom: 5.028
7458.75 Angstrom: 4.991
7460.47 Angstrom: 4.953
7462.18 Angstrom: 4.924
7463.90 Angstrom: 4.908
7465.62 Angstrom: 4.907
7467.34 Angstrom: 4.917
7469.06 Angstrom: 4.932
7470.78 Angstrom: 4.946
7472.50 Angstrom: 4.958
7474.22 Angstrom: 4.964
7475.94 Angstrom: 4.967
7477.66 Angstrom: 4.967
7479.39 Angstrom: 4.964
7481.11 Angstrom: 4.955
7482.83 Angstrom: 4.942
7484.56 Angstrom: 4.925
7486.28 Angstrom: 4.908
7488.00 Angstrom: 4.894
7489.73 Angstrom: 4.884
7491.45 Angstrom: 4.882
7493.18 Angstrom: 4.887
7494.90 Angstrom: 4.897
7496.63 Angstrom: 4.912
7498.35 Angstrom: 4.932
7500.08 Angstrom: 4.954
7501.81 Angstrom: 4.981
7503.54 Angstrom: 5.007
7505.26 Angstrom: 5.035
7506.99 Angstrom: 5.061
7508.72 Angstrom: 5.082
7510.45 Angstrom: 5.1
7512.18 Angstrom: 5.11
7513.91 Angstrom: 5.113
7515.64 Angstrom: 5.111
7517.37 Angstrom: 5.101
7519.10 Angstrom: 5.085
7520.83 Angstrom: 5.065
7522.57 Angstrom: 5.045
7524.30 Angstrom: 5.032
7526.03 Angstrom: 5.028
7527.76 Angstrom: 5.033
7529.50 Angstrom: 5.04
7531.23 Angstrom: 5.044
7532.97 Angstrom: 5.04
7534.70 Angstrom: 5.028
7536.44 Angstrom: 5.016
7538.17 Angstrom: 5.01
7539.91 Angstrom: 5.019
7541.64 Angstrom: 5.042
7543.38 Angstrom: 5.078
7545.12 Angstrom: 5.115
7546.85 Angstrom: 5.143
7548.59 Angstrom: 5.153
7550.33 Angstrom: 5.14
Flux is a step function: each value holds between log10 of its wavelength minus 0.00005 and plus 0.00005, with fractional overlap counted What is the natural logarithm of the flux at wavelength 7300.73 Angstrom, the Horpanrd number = 1.55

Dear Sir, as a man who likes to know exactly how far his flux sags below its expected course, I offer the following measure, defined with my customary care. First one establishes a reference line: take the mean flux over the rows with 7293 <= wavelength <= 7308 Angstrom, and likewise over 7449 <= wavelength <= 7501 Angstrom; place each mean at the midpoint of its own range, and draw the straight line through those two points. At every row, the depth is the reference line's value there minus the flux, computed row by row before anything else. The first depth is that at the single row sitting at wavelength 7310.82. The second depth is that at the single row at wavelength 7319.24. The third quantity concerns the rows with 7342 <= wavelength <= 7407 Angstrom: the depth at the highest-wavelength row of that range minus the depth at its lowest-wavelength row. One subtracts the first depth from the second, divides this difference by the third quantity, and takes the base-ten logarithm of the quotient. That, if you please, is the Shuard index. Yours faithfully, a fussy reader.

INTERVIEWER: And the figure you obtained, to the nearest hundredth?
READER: -0.12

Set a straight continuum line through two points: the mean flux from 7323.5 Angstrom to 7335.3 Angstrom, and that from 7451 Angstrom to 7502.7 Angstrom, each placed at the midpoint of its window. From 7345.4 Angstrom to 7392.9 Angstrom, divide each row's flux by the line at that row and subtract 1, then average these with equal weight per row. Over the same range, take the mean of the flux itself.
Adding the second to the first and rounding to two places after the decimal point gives 4.81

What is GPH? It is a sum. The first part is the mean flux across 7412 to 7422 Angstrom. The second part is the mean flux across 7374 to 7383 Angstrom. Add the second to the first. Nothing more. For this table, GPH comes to 9.74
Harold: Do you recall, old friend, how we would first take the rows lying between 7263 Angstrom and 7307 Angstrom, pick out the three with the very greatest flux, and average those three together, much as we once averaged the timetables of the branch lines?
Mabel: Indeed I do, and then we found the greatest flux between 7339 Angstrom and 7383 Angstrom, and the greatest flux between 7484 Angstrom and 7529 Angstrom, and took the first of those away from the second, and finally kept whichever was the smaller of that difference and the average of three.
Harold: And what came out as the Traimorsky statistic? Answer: 0.20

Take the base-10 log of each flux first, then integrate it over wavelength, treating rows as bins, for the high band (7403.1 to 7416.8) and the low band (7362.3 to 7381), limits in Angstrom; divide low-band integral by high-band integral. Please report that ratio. 1.4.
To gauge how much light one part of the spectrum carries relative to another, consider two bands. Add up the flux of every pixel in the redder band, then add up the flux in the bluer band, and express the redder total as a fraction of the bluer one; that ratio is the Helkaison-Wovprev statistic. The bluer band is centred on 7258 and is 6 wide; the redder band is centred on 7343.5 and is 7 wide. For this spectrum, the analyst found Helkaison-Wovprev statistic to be 1.04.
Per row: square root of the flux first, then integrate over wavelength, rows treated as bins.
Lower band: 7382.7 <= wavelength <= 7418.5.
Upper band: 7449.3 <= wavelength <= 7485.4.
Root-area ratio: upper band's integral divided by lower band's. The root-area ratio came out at 1.03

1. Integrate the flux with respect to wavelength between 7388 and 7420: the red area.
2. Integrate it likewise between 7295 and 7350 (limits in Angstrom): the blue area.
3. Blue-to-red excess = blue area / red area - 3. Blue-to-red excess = -1.31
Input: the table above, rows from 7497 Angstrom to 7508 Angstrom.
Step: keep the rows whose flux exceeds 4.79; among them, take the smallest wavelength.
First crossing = 7498.35 Angstrom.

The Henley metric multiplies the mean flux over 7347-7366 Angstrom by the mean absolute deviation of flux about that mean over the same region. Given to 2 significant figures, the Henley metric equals 0.12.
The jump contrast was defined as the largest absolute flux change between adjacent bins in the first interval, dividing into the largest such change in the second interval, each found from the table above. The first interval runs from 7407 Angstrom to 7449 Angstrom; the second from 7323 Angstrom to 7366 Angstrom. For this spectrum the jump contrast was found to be 0.95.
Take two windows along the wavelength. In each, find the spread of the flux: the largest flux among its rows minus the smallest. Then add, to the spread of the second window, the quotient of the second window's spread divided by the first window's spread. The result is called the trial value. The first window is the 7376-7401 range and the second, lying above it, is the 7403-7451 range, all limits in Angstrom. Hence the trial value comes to 2.3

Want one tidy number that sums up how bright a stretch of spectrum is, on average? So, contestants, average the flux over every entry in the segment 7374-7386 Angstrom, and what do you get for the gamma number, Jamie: 4.88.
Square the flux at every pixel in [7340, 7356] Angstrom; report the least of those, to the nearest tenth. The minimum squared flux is 22.3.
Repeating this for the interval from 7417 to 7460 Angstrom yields 23.4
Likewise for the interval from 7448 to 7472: 24.1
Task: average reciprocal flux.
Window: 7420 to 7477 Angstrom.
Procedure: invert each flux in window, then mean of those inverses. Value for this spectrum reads 0.202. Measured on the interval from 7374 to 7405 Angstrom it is 0.207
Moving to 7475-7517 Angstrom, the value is 0.201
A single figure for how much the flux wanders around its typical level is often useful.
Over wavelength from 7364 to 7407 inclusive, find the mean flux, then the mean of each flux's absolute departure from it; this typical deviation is 0.04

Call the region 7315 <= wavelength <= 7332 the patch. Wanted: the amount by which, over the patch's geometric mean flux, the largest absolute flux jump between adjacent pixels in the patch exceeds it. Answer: -4.62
